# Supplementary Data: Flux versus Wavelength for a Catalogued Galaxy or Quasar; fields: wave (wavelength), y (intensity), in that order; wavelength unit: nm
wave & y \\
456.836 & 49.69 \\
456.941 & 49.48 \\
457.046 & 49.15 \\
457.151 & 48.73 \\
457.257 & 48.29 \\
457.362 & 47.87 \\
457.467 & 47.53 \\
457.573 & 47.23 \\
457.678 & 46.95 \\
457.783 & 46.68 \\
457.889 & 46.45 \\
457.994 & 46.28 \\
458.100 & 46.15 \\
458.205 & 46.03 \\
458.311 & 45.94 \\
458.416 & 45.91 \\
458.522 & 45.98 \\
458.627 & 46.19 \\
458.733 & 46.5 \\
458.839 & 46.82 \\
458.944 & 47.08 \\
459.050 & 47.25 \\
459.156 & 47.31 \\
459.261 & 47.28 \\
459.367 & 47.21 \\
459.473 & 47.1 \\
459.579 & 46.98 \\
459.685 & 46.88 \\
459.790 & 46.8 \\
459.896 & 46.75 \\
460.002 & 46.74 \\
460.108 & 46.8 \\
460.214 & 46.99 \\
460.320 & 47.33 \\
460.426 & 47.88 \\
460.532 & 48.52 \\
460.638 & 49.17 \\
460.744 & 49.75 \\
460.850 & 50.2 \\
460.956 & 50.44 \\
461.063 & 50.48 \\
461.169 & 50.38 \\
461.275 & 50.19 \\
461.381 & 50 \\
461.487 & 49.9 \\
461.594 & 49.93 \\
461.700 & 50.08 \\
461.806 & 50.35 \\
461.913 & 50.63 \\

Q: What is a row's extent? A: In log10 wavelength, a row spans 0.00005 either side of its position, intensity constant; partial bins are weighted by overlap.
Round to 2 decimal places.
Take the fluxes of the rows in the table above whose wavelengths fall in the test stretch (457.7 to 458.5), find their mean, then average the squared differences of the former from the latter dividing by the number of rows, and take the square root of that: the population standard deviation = 0.26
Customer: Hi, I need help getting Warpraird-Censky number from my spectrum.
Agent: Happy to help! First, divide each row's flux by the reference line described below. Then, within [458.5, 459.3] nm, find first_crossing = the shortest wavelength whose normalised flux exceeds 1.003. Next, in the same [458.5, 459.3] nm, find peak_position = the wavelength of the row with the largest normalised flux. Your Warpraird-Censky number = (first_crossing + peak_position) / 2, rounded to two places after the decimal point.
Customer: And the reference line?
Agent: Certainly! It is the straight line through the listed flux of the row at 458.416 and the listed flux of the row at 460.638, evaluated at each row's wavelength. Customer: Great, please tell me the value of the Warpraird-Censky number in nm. 458.94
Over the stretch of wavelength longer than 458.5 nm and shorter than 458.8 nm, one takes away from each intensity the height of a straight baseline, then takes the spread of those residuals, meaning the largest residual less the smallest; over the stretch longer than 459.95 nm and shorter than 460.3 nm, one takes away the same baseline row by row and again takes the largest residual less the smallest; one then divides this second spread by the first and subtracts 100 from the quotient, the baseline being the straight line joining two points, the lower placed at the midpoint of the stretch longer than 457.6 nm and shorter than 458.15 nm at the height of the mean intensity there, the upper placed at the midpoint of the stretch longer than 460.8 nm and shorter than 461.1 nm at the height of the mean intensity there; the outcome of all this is -99.7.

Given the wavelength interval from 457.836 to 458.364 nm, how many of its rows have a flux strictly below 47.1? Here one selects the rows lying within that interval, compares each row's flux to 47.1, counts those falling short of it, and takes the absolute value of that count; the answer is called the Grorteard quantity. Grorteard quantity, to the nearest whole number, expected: 5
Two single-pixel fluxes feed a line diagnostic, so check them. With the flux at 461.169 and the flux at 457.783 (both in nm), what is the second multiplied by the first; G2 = 2352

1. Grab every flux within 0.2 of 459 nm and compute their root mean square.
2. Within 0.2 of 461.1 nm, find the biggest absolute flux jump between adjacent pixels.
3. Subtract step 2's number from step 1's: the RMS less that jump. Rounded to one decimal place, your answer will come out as 46.9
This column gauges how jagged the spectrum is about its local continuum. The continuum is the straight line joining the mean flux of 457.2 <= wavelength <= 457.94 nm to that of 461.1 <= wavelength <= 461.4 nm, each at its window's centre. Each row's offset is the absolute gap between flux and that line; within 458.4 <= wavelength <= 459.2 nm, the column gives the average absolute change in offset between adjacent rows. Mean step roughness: 0.13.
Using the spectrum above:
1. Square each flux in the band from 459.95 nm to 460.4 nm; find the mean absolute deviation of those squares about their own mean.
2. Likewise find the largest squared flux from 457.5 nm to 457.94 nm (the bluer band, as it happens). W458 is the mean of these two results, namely 1125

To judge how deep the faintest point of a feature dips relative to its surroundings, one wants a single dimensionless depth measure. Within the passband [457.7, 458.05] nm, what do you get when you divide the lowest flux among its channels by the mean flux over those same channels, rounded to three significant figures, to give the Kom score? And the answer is 0.996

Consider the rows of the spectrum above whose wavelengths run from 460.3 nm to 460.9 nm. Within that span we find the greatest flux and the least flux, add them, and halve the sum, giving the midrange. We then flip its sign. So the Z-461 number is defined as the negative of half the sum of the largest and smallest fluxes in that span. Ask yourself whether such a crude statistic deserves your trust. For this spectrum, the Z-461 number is -48.8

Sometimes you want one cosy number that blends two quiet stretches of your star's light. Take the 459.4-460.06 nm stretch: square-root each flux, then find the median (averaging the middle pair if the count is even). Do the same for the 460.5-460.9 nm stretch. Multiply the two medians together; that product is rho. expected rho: 48.1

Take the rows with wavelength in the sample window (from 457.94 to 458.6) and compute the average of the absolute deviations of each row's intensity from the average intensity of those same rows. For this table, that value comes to 0.11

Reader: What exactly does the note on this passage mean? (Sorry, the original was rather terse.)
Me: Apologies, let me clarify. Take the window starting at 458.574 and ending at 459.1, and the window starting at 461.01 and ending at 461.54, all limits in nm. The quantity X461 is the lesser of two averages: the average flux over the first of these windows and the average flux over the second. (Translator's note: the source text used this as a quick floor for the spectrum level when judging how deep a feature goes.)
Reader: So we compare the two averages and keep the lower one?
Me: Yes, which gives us 46.8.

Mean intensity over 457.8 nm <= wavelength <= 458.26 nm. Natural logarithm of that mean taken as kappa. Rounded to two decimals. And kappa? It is 3.83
